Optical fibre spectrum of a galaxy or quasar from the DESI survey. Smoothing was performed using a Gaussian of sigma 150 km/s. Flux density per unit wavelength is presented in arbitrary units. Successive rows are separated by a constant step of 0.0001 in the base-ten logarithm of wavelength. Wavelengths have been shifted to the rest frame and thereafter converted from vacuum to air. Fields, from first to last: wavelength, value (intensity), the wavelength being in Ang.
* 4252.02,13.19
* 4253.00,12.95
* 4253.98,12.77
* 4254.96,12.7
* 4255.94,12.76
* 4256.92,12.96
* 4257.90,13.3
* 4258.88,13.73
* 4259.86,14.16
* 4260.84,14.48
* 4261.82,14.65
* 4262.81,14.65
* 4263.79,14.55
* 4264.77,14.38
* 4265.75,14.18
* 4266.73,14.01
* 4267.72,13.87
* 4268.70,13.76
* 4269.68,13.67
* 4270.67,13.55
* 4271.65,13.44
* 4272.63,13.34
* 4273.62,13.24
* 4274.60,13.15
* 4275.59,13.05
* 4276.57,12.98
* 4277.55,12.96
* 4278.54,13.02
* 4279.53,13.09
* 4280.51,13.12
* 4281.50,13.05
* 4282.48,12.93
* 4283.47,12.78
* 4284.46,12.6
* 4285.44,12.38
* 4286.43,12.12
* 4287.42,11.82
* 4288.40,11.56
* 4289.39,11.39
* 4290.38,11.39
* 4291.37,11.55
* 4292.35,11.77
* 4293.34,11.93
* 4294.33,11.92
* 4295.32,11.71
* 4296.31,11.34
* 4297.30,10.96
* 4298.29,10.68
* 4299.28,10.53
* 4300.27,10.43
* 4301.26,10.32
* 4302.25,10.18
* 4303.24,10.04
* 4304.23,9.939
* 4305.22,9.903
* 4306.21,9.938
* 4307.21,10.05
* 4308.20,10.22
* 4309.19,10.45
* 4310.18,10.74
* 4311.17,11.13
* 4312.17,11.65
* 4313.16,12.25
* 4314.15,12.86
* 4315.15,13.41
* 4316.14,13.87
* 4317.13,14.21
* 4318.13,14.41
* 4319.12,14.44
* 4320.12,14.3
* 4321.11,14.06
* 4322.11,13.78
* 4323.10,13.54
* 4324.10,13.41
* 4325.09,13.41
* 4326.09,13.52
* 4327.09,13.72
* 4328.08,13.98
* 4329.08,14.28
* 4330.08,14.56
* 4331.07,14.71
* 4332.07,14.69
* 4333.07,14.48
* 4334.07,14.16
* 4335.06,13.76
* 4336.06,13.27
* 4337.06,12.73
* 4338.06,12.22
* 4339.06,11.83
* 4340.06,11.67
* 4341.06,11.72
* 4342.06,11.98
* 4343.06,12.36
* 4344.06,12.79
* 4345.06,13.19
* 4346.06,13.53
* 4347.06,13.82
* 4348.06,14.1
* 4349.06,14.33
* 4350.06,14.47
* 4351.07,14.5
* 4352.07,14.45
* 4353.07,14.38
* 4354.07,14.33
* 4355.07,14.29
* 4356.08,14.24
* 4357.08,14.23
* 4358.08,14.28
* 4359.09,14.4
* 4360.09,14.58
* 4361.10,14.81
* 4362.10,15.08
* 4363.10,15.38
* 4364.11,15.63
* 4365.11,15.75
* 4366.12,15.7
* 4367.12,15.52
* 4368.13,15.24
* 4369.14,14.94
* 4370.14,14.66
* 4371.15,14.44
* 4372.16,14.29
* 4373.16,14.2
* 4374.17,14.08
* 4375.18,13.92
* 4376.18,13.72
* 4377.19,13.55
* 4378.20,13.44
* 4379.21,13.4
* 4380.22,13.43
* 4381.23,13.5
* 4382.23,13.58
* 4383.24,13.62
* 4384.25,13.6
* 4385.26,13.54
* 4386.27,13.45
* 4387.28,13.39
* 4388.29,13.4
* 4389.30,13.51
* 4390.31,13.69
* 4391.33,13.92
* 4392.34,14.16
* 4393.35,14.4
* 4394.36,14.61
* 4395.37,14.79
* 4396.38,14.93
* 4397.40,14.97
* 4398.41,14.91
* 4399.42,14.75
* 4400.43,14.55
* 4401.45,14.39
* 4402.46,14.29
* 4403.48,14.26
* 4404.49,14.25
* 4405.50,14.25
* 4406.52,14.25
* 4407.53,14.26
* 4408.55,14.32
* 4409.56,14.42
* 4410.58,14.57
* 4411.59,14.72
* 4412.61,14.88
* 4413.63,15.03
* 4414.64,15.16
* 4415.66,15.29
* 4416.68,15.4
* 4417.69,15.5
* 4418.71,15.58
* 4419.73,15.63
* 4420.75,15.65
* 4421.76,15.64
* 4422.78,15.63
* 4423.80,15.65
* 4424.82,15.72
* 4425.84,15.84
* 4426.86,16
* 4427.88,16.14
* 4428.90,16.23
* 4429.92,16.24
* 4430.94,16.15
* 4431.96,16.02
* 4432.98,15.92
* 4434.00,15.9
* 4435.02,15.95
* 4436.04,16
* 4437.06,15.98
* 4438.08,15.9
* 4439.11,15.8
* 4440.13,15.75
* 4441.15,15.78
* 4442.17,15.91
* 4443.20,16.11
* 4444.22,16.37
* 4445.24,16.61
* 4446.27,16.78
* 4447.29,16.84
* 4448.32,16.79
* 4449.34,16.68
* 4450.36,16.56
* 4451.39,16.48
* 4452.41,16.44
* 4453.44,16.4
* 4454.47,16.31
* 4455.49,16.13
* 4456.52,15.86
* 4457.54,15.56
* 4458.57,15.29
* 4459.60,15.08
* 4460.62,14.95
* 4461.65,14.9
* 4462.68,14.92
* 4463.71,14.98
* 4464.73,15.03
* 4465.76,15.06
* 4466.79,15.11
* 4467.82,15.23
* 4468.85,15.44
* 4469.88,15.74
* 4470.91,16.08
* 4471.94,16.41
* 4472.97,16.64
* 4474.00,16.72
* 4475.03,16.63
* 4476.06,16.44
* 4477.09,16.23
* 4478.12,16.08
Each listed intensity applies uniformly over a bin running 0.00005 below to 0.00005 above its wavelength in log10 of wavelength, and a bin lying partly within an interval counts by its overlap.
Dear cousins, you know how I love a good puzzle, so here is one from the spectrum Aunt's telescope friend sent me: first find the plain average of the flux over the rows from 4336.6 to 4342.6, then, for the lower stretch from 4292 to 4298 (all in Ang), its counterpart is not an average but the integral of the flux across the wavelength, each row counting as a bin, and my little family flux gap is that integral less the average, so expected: 57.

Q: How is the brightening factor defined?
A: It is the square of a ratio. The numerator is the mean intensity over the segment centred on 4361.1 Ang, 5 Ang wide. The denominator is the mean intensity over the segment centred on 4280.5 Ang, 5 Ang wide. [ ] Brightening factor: 1.3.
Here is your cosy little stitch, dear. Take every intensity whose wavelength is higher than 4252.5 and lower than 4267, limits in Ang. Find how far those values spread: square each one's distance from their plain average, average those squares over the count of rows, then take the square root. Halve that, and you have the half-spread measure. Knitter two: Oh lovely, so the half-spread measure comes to 0.368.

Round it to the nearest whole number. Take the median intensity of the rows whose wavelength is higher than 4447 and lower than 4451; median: 17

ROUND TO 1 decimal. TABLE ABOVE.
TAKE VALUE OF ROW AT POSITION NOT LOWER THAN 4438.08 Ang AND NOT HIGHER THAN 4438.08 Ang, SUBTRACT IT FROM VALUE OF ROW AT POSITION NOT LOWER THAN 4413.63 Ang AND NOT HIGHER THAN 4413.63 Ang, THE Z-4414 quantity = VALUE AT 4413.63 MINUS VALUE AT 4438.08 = -0.9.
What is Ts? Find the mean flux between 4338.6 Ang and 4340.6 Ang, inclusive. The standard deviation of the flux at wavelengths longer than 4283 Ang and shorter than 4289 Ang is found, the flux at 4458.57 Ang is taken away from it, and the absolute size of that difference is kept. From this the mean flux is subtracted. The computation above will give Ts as 3.1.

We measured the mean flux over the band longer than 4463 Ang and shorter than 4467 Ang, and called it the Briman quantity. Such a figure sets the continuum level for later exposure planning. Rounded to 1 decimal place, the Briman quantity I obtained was 15.0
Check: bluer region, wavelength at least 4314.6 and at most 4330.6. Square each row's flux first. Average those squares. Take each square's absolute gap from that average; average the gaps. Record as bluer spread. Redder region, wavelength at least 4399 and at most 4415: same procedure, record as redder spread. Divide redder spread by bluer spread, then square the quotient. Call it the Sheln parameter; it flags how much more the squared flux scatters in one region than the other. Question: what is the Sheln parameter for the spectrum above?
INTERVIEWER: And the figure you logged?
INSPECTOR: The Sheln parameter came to 0.6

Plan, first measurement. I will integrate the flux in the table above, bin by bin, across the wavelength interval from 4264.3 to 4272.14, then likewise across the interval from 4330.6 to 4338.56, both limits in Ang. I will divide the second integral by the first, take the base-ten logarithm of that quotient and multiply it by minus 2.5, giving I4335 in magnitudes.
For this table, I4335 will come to -0.01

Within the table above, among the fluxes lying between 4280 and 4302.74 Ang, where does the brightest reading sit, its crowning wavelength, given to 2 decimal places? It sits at 4280.51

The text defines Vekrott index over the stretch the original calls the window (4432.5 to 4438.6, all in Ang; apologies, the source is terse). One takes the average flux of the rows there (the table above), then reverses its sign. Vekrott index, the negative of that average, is -15.9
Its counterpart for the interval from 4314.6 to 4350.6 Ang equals -13.6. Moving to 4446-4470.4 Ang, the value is -15.8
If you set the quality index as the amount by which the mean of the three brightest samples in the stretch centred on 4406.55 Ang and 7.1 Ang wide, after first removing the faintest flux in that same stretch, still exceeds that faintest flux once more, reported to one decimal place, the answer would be -14.2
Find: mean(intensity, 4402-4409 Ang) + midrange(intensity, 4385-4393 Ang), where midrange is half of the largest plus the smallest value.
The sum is 28.0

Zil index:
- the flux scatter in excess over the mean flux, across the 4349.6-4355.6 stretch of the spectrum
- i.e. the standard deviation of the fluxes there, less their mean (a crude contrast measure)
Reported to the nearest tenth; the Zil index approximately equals -14.3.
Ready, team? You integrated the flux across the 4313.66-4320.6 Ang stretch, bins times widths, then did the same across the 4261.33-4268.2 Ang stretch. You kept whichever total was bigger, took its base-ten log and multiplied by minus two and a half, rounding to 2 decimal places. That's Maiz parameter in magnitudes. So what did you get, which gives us -4.98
